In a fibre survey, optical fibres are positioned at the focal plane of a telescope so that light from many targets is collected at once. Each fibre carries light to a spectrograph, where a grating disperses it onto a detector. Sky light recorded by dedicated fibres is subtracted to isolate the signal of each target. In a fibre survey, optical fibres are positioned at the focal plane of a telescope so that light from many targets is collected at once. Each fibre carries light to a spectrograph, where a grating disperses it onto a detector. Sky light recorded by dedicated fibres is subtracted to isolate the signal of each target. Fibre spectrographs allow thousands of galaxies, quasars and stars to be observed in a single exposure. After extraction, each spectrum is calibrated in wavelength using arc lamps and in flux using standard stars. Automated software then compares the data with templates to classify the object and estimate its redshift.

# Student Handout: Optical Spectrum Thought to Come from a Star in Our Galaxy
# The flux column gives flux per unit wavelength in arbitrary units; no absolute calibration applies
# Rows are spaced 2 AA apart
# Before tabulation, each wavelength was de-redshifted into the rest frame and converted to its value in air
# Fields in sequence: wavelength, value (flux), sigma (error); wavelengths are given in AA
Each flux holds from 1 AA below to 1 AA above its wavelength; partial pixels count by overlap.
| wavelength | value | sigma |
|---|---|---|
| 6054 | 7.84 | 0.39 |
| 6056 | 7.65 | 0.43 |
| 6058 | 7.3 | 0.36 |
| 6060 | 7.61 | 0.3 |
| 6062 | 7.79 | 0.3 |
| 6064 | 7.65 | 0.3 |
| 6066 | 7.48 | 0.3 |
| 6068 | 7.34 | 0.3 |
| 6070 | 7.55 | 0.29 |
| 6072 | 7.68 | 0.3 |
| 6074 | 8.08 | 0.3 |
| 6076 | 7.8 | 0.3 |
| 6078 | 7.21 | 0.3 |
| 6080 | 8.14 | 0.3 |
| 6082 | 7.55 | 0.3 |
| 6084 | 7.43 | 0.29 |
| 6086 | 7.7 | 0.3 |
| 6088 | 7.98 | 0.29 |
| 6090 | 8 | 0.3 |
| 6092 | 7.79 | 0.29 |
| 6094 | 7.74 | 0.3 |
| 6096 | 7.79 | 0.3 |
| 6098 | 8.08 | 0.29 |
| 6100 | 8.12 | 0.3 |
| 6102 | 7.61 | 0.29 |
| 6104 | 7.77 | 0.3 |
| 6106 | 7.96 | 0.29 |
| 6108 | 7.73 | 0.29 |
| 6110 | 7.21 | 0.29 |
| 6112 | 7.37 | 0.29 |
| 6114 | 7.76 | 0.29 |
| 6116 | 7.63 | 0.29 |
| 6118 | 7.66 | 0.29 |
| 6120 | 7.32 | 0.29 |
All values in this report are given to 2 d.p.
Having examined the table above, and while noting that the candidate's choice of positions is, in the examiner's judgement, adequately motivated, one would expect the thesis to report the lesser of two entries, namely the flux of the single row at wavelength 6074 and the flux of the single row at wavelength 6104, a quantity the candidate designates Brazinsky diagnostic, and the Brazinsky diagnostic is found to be 7.77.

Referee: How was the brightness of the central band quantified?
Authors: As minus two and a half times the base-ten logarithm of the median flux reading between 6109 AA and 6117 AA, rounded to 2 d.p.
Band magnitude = -2.19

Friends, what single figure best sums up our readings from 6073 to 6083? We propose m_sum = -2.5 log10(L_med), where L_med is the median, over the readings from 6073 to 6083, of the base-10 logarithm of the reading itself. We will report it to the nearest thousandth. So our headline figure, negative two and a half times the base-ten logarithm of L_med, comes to 0.124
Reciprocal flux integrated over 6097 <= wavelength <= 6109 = 1.52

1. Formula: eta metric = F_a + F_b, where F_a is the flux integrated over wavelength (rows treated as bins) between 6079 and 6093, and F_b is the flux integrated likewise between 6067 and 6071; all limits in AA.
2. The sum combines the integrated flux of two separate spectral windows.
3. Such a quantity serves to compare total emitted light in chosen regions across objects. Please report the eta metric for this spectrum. 139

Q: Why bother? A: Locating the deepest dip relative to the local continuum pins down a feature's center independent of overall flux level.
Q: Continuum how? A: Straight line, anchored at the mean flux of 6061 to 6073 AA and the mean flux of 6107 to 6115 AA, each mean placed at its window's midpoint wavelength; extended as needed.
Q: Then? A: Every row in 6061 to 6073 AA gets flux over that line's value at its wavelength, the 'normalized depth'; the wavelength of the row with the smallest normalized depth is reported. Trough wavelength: 6068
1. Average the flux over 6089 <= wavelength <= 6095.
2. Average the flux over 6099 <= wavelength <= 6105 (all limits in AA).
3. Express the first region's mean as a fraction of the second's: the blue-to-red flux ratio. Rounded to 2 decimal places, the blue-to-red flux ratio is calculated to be 1.00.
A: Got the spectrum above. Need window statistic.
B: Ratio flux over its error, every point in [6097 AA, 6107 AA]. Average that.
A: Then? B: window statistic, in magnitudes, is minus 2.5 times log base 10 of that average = -3.575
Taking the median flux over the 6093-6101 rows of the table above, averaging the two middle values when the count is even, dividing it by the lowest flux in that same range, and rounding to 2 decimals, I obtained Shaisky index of 1.03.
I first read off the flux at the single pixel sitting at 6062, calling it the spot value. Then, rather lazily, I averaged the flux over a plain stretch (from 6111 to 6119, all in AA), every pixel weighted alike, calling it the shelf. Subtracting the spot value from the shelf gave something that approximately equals -0.2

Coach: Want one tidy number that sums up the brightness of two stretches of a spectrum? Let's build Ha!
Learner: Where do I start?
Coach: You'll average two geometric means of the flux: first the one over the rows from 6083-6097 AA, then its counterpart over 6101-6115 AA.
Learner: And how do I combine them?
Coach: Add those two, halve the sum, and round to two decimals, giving 7.70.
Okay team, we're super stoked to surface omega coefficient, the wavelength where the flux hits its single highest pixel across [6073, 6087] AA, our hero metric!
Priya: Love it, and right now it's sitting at 6080 AA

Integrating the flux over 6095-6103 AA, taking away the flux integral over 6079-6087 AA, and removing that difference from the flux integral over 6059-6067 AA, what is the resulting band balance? 59.5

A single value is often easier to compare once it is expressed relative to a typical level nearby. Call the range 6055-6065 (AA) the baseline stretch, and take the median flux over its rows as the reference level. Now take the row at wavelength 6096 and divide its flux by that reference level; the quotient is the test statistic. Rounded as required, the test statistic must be 1.02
